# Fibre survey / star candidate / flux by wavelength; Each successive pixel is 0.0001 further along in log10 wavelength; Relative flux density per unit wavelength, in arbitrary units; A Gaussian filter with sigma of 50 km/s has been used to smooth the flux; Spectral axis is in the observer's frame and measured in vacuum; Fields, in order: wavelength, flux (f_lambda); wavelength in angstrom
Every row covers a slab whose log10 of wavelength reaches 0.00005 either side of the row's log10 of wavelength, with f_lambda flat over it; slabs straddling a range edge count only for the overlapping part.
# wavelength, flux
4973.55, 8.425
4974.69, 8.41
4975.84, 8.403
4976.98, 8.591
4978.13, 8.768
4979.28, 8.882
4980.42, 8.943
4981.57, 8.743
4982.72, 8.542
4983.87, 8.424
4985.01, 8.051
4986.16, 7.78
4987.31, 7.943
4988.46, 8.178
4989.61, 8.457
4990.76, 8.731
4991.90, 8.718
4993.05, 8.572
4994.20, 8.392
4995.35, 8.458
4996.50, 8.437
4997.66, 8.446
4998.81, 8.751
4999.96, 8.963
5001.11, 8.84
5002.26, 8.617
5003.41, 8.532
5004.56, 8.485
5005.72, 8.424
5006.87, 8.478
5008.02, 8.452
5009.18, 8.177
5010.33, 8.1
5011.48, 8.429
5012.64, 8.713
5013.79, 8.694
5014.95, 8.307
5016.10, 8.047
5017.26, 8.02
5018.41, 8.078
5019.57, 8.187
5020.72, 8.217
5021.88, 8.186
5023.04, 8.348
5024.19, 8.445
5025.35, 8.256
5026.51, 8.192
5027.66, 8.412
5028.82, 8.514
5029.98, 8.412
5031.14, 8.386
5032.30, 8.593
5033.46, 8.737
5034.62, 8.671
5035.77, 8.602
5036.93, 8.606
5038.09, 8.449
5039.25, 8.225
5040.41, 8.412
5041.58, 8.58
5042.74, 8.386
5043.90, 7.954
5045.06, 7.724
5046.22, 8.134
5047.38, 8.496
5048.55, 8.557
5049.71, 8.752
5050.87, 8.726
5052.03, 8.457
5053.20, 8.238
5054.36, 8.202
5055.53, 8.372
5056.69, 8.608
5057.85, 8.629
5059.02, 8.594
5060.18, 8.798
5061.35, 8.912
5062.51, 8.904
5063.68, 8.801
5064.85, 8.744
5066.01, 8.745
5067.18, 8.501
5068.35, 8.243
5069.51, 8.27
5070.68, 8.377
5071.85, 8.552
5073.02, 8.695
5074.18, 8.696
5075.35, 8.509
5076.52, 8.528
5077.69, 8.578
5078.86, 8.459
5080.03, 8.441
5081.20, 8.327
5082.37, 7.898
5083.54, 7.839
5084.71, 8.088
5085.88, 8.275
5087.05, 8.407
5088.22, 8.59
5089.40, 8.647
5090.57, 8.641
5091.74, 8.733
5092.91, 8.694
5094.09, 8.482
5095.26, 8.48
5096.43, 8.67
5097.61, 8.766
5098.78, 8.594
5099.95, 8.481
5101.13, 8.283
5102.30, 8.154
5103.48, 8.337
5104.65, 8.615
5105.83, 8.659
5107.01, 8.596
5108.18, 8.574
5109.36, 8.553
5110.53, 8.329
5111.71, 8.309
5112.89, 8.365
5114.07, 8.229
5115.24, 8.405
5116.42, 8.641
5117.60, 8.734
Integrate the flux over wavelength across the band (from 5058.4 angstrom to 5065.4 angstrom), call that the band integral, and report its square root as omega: 7.84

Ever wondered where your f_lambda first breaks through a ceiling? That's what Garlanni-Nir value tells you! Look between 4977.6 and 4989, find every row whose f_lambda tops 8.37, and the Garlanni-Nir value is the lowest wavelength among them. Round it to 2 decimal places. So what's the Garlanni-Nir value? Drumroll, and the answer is 4978.13 angstrom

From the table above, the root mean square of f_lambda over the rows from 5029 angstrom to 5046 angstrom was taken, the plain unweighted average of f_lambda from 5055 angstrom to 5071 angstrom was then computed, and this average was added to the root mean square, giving 17.0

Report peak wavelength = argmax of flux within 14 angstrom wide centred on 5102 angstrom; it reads 5097.61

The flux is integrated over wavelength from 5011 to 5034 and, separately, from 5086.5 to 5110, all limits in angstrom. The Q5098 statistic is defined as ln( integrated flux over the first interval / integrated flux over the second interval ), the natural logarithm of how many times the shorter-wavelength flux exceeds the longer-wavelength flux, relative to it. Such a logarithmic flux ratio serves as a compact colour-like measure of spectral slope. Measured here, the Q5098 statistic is -0.04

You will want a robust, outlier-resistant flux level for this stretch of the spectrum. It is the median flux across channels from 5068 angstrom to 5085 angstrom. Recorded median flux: 8.44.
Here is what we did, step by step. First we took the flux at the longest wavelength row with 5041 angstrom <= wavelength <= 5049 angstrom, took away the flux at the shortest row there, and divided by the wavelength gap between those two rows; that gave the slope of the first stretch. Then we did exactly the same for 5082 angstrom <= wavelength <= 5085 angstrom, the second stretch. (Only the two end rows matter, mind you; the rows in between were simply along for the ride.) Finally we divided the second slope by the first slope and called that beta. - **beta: -24.6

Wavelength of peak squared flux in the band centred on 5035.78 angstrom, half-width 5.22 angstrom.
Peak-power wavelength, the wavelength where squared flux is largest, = 5033.46 angstrom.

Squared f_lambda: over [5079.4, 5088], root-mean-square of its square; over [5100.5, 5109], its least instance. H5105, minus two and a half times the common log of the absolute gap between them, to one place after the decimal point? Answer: 0.5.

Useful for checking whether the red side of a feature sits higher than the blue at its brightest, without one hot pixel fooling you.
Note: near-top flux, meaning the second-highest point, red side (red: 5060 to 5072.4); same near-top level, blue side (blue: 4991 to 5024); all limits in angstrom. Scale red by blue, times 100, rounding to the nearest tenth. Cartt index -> 100.7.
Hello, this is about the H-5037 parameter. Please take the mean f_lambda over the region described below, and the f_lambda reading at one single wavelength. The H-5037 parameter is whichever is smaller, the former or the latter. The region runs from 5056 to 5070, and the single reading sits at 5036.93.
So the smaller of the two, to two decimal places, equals 8.61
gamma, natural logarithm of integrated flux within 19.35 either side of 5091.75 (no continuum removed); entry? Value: 5.8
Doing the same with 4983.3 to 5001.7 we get 5.0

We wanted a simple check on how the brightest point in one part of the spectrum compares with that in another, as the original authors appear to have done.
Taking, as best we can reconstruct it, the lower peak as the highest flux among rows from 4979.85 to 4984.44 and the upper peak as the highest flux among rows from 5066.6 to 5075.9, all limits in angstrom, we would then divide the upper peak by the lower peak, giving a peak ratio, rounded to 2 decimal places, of 0.97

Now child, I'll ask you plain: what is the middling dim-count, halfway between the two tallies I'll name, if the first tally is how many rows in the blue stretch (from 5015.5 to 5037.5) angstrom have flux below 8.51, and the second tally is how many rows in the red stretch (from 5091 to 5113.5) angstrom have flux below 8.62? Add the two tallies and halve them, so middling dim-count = 13.5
